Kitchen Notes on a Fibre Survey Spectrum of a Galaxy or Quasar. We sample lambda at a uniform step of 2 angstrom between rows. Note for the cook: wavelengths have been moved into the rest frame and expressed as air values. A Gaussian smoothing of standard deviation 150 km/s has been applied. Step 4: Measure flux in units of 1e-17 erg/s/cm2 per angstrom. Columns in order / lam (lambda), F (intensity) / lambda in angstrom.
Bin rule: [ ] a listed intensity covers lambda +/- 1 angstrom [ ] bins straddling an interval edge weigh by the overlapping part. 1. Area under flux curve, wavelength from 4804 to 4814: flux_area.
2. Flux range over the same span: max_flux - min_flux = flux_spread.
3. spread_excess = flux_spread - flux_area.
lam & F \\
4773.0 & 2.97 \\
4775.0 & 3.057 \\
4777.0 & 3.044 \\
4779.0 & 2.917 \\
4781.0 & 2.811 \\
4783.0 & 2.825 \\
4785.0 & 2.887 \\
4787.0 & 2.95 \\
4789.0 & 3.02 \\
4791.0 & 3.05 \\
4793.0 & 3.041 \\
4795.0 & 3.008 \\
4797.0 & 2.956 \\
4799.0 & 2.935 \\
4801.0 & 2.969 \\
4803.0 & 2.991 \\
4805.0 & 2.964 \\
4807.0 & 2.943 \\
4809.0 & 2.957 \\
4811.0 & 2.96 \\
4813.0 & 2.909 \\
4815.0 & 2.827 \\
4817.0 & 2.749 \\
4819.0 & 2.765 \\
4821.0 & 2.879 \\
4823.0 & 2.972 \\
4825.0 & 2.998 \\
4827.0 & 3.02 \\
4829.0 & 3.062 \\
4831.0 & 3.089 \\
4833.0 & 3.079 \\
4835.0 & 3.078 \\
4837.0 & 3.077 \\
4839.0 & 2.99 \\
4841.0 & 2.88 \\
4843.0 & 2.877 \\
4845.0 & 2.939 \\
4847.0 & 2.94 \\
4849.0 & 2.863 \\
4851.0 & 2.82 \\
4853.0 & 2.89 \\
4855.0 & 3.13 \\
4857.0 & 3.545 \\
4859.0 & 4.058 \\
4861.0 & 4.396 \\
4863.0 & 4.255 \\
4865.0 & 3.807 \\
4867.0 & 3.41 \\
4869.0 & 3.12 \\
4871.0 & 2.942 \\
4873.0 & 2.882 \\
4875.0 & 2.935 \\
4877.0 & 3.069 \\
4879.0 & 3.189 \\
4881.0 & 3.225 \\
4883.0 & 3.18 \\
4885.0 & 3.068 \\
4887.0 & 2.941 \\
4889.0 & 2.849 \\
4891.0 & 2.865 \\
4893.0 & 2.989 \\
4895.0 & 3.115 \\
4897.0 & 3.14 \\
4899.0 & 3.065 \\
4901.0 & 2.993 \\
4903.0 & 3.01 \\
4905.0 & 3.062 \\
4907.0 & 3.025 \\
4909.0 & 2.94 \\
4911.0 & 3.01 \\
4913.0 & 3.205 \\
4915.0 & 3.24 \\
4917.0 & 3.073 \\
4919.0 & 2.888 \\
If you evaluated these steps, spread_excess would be -29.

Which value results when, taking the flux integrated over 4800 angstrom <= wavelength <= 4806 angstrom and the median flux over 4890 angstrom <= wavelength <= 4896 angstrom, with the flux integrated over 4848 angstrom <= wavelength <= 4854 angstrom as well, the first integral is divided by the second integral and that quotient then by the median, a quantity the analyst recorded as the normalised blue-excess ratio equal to 0.348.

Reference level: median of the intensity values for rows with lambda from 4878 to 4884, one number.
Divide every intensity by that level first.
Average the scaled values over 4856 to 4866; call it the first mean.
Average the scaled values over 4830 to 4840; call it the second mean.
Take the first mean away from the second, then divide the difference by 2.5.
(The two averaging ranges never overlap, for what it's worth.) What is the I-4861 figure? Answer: -0.12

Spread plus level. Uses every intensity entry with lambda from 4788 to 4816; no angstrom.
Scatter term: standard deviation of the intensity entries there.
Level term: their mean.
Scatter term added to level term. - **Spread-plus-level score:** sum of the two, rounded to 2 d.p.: 3.02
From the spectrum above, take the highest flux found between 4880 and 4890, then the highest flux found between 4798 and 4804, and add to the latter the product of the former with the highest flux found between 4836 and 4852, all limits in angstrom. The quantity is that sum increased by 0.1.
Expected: 13.0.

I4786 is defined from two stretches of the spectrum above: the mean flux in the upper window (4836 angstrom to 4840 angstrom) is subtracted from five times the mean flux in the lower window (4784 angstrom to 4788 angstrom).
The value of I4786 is 11.6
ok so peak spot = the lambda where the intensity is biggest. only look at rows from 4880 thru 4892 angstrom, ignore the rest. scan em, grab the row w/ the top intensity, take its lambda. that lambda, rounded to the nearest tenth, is 4881.0 angstrom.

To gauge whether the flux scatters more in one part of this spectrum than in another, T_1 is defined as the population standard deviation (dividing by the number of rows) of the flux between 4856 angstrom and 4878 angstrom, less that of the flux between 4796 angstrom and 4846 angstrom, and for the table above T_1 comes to 0.4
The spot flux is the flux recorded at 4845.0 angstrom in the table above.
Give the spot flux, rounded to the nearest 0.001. 2.939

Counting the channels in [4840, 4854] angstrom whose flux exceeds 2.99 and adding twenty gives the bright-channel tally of 20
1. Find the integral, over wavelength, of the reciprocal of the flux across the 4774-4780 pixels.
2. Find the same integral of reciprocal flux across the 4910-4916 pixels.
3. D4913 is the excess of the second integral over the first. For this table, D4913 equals -0.091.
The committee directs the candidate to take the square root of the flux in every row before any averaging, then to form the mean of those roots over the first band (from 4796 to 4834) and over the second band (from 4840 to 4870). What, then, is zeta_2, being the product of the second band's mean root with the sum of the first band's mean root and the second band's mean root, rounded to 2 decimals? 6.43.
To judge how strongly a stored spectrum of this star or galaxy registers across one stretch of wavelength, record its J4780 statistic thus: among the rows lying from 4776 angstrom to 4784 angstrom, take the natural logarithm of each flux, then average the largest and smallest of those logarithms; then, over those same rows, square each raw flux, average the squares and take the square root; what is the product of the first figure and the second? 3.11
